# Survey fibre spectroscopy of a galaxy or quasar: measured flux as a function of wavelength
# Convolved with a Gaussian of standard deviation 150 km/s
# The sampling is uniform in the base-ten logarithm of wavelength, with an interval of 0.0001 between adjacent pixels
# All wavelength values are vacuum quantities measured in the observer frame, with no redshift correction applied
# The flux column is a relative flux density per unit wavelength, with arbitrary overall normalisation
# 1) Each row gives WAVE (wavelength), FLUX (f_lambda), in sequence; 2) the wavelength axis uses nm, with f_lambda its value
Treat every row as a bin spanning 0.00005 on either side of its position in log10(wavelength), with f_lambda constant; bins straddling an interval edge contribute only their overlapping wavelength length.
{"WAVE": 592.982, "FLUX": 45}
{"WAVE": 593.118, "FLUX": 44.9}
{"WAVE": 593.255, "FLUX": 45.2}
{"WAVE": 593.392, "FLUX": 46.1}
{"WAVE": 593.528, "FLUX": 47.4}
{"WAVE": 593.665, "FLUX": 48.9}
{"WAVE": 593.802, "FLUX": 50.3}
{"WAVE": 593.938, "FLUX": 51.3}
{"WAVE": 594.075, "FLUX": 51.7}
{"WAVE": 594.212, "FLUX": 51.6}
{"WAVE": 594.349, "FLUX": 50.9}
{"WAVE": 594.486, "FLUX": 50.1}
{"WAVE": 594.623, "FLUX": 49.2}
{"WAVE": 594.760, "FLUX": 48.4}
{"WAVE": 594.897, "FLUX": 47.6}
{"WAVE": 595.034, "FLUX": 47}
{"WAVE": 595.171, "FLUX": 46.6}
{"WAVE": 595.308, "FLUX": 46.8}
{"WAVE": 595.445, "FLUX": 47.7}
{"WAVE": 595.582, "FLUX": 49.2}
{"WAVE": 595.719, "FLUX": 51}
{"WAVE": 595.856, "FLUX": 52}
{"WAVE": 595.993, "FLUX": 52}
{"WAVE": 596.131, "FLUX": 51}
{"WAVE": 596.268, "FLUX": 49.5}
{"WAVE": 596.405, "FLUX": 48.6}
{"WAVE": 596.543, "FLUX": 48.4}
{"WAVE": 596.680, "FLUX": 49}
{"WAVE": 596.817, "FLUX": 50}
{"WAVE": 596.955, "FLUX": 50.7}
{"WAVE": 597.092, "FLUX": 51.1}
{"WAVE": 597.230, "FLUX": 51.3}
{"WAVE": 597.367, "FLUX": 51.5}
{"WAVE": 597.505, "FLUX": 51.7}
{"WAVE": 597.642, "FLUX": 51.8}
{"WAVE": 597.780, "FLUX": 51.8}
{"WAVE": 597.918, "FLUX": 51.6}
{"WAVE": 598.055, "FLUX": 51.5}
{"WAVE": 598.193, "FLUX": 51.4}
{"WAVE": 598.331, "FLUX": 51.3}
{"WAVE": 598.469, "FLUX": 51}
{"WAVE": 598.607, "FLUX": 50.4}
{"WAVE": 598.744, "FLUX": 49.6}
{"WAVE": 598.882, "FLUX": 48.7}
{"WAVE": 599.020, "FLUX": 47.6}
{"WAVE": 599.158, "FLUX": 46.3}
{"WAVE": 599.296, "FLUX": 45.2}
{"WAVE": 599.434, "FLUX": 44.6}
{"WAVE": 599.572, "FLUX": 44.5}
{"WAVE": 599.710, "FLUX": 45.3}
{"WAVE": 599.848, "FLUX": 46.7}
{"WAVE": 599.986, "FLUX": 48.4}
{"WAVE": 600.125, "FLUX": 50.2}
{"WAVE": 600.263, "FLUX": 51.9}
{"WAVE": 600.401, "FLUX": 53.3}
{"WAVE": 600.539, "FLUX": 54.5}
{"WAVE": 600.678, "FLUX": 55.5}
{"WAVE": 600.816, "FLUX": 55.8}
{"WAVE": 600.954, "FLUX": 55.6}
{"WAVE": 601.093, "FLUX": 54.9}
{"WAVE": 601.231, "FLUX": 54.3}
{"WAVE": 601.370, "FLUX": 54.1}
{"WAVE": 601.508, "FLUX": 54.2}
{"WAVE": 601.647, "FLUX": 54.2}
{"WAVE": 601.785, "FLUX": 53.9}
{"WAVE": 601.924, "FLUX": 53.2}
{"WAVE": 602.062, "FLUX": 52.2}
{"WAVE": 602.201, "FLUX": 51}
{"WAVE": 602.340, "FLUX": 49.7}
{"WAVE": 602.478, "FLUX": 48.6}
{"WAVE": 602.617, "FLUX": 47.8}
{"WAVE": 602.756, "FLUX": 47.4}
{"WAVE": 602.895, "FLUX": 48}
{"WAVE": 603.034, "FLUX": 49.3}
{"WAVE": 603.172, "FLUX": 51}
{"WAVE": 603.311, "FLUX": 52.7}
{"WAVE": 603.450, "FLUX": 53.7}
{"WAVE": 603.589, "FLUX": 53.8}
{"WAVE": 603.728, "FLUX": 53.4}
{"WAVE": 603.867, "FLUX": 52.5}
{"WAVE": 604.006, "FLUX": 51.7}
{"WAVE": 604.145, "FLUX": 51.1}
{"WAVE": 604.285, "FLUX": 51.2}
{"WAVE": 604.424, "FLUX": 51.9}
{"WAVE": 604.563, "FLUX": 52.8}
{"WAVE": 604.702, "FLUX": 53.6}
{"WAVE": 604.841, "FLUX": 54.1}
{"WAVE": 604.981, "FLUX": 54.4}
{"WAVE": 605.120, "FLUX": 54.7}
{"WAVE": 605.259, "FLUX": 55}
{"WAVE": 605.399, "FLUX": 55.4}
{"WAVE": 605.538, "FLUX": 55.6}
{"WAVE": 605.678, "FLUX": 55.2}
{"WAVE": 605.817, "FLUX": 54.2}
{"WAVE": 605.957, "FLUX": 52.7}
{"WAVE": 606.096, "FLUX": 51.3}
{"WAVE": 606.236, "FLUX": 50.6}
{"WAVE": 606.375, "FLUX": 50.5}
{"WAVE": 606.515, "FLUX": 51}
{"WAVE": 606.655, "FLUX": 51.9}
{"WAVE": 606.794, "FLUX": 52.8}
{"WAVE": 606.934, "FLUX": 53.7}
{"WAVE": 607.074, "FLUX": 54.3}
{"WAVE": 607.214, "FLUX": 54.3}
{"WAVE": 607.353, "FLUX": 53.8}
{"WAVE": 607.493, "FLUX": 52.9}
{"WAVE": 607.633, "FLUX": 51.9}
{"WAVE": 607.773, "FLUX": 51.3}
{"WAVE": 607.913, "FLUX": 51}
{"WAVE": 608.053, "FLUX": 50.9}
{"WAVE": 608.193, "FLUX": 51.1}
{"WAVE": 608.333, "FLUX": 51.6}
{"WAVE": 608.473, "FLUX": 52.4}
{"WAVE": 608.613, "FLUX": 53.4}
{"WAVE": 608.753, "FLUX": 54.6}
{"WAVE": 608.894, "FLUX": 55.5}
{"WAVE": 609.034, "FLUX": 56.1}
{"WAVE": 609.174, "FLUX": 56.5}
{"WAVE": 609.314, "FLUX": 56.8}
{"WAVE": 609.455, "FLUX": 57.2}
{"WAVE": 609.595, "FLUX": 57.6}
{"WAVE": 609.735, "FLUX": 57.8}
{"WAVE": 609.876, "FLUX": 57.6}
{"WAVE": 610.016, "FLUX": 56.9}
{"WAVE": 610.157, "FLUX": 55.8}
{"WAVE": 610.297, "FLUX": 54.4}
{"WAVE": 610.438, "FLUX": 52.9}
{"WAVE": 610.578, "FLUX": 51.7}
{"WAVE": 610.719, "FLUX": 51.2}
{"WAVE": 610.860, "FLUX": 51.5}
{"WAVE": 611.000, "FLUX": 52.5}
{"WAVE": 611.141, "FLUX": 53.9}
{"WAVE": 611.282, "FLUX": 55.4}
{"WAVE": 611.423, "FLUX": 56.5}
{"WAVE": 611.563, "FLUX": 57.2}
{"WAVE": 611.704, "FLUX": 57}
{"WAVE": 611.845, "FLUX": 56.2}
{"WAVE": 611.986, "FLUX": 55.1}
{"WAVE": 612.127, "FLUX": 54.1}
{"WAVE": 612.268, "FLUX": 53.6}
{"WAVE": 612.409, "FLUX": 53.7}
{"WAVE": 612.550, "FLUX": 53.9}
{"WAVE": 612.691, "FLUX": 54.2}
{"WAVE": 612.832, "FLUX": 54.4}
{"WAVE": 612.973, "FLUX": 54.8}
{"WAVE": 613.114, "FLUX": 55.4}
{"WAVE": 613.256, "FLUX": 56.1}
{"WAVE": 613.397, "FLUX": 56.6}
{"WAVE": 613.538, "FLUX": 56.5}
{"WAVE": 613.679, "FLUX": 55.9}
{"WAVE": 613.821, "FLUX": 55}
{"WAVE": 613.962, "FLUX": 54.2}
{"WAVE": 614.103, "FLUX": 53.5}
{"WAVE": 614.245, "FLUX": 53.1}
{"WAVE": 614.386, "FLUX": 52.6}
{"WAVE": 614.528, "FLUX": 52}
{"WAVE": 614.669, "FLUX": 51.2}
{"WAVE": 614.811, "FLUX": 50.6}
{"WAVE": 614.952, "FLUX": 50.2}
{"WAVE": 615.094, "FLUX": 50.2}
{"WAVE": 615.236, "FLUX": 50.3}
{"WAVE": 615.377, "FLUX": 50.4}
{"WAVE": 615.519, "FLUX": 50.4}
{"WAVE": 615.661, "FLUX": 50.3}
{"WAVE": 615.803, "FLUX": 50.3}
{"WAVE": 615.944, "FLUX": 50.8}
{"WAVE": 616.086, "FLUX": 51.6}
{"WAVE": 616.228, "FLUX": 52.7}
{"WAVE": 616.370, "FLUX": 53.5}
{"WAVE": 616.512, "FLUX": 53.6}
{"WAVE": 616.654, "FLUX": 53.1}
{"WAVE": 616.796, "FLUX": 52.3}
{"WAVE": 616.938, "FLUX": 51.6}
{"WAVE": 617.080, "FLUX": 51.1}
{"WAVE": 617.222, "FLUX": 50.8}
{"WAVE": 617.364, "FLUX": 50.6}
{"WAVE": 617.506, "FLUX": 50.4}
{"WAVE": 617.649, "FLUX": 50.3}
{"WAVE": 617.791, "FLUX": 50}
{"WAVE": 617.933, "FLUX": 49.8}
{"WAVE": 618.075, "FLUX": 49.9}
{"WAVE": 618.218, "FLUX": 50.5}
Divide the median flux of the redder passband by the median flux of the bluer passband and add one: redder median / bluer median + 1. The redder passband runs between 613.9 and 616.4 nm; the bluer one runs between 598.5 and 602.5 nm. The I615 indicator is 2.00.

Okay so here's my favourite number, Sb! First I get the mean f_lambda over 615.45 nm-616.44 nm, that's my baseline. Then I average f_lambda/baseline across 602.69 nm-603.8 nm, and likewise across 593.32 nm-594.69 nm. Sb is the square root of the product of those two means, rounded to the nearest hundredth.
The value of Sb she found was 0.98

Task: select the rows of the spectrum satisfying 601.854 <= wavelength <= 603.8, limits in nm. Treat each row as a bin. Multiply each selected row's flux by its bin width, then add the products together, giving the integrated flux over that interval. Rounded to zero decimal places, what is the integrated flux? 99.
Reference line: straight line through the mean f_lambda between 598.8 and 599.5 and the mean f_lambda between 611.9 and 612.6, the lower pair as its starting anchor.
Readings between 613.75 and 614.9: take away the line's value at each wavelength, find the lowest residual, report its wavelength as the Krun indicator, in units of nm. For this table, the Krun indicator 614.811 nm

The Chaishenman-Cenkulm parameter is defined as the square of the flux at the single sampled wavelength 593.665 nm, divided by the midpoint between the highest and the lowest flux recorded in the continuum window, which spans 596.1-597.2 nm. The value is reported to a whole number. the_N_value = 48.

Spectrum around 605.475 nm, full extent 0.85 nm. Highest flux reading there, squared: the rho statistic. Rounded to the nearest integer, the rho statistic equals 3091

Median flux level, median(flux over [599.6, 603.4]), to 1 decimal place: 52.2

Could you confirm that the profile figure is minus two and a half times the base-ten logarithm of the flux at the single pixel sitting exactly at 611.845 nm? -4.37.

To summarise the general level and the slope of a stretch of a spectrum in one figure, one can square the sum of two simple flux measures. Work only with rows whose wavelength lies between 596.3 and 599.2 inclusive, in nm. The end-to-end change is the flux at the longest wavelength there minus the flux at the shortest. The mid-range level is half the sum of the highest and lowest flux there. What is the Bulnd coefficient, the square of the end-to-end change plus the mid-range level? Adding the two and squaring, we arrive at 2186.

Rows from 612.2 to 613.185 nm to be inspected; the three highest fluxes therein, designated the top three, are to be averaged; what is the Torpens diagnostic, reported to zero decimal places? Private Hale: 55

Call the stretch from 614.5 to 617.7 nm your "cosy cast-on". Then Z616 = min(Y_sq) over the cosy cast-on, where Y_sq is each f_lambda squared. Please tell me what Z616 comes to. 2520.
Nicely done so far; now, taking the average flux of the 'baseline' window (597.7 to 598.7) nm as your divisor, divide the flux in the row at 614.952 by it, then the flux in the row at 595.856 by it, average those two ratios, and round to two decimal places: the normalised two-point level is 1.00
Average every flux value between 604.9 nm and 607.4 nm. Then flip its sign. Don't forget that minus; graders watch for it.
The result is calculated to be -53.4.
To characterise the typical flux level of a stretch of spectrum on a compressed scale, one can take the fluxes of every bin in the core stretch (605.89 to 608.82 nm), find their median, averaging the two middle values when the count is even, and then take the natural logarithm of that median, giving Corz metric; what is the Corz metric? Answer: 3.95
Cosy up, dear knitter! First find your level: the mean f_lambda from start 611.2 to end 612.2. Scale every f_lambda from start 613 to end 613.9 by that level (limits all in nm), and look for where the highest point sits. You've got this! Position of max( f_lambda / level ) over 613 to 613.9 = 613.397 nm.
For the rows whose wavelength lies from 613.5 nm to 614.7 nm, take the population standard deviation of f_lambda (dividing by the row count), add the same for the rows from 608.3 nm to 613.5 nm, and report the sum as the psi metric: 3.6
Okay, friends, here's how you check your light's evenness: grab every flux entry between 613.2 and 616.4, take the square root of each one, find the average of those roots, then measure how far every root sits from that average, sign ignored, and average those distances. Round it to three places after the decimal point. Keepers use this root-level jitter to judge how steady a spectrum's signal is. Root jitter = 0.131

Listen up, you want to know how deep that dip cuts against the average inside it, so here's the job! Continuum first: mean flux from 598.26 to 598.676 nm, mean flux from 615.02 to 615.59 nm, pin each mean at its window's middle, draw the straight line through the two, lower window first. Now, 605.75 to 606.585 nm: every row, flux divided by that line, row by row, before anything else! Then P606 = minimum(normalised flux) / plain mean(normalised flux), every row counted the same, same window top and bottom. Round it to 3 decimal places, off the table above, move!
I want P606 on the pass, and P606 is 0.977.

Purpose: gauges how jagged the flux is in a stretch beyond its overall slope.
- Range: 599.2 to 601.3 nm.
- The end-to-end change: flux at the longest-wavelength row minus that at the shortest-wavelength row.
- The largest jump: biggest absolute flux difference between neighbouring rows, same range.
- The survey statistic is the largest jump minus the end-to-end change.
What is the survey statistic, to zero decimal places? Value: -7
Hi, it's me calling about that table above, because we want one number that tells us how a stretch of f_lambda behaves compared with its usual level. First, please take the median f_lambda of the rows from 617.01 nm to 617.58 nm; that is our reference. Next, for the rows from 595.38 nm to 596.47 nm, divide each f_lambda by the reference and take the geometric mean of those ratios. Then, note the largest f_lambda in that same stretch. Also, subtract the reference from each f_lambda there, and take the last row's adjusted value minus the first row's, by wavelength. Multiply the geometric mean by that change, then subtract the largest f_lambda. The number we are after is -51.1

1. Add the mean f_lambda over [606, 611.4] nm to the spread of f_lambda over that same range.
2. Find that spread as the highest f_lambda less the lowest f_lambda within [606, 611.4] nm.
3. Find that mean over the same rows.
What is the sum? 61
